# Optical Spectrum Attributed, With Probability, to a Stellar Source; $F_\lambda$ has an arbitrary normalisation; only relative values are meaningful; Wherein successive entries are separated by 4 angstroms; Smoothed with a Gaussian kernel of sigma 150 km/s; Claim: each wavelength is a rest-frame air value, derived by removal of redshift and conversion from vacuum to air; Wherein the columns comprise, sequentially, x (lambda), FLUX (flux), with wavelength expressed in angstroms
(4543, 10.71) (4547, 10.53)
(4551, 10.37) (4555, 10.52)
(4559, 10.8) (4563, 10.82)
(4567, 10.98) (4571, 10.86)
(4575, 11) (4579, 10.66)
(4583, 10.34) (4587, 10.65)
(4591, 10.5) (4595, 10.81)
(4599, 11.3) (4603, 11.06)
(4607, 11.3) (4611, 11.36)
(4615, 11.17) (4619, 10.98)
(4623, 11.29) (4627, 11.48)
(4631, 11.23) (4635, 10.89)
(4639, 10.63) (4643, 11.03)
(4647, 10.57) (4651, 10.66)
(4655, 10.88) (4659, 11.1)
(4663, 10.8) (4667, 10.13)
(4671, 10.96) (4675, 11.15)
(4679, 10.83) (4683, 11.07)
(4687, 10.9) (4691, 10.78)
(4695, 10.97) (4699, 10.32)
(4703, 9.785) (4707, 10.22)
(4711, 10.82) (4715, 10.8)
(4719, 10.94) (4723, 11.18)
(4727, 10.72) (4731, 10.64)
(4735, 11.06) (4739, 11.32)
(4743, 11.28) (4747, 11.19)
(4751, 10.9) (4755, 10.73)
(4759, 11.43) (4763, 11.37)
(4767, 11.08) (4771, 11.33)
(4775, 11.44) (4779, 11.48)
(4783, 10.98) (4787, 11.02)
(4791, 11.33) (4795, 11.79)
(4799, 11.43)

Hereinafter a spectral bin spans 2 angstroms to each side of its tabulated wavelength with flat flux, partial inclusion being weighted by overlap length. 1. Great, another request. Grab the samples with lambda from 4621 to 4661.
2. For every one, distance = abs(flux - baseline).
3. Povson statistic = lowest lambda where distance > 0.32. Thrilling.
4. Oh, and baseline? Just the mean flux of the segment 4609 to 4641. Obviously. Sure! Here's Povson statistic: 4627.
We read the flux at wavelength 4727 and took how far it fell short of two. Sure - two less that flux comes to -8.7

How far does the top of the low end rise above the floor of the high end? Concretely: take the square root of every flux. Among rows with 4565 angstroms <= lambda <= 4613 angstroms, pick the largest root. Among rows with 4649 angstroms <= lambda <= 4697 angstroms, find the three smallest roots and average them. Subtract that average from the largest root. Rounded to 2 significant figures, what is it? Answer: 0.13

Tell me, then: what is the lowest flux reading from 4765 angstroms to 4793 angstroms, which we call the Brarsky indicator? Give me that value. 10.98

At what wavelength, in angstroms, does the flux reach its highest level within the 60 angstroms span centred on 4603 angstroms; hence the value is 4627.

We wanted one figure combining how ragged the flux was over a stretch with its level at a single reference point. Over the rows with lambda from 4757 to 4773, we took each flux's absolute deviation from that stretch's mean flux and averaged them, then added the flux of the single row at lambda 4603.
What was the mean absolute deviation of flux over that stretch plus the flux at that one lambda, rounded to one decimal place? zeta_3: 11.2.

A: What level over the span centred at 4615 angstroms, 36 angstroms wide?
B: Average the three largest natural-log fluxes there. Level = 2.43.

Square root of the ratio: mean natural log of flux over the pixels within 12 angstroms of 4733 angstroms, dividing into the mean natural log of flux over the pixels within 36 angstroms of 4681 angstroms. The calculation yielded 0.994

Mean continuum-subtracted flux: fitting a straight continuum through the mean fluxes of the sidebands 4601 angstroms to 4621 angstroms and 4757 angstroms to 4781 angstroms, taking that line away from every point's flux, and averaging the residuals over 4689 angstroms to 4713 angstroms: -0.79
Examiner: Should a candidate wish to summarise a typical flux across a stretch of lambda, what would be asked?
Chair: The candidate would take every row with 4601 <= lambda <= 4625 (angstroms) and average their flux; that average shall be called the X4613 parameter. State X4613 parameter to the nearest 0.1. 11.2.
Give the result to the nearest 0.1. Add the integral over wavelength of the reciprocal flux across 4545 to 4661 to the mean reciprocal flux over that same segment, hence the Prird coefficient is 10.8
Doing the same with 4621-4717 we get 9.0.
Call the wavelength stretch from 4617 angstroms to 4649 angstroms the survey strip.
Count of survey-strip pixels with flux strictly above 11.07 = 3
